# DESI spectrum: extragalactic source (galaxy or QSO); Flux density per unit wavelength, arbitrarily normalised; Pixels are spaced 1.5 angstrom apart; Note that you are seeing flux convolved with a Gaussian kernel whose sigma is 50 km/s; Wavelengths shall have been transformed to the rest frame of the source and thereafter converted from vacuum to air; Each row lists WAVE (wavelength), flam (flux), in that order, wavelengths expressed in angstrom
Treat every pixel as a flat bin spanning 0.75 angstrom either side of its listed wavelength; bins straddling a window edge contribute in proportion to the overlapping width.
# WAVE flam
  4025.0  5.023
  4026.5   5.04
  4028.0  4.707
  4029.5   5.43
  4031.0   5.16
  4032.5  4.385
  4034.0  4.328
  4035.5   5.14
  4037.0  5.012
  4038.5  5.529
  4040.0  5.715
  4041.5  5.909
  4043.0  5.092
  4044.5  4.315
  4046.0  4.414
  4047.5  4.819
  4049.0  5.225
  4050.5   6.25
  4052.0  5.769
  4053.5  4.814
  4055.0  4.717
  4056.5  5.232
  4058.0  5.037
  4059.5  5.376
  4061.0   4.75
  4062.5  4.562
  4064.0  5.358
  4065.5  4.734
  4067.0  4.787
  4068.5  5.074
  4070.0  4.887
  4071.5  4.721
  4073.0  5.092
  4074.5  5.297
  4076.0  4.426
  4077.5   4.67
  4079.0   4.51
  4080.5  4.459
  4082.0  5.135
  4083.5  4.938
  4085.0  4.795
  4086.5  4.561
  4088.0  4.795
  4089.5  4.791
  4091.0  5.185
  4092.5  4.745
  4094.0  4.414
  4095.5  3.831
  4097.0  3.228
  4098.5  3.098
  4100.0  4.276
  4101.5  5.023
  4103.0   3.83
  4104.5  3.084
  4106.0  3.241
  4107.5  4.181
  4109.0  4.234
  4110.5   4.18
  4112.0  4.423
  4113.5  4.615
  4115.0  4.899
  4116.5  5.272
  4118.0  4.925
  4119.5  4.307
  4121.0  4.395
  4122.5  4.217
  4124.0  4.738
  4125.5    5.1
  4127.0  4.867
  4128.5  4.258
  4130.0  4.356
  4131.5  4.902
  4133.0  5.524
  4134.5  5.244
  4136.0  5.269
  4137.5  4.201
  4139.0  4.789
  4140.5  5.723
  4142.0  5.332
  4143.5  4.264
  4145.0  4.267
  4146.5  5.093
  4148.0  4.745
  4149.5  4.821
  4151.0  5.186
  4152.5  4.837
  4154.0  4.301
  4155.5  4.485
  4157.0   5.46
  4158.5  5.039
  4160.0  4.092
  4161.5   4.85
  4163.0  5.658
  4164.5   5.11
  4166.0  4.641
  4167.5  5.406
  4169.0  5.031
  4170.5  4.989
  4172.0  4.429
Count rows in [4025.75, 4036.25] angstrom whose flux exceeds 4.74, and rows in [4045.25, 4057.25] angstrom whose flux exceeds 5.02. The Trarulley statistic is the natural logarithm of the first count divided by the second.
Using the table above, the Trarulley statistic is 0.0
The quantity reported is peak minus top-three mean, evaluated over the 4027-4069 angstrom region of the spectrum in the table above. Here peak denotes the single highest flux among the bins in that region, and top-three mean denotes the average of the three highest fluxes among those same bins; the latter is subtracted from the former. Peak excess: 0.27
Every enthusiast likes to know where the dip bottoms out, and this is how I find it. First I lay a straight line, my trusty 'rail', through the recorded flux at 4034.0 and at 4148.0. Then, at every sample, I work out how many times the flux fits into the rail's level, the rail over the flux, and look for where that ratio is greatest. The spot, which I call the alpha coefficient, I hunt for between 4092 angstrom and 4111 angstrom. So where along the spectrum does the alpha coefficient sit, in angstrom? 4104.5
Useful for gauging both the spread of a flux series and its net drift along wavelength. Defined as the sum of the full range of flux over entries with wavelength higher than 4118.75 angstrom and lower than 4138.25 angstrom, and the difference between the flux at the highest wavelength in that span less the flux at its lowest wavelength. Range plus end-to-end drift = 1.2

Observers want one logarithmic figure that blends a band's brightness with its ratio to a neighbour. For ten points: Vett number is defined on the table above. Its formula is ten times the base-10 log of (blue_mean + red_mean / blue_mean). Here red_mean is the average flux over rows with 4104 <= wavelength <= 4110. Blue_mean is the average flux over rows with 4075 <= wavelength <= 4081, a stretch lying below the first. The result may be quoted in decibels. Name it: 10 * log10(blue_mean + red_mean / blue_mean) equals 7.3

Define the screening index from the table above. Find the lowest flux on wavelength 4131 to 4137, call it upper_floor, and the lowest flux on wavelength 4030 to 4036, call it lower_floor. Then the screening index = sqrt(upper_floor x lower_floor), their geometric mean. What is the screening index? 4.6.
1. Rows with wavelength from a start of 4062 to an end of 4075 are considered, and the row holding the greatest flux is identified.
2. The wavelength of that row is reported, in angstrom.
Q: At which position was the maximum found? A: 4064.0 angstrom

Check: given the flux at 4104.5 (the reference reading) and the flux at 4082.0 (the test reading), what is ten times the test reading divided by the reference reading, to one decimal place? 16.7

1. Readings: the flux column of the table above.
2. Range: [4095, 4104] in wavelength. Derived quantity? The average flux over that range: 3.9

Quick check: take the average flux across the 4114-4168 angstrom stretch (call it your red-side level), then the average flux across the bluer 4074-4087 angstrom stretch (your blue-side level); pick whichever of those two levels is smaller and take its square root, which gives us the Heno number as 2.18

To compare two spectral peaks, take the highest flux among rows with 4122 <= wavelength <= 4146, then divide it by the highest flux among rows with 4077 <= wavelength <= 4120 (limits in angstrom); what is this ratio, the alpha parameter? 1.09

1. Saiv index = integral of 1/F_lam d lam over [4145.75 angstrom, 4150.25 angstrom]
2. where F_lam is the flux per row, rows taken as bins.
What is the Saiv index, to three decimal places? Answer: 0.922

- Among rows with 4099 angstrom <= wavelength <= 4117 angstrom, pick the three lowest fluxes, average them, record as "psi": 3.4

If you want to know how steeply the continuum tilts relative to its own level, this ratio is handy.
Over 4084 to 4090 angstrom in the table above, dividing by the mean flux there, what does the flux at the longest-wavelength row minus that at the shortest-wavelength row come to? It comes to 0.00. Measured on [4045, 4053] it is 0.26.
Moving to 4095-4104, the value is 0.00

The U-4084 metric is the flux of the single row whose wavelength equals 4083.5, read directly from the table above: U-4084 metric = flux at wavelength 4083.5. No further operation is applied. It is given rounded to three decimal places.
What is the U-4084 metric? 4.938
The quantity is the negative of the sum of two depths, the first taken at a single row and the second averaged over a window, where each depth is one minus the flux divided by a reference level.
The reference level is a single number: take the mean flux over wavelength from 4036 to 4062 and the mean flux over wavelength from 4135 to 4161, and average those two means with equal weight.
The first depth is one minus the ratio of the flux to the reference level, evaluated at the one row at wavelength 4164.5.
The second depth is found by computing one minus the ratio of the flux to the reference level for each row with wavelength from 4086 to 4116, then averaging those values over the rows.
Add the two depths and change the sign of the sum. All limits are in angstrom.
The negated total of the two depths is -0.13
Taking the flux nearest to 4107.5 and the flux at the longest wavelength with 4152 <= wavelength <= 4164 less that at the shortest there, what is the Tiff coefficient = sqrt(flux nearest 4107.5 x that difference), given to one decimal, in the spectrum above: 1.9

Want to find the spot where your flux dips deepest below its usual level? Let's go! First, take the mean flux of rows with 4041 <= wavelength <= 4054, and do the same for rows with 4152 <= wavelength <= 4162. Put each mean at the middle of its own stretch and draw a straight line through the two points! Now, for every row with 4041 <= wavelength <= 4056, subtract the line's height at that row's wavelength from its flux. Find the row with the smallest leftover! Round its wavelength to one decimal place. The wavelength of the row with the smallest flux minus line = 4044.5 angstrom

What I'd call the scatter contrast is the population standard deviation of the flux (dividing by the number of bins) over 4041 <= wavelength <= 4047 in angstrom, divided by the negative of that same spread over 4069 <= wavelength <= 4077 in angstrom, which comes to -2.1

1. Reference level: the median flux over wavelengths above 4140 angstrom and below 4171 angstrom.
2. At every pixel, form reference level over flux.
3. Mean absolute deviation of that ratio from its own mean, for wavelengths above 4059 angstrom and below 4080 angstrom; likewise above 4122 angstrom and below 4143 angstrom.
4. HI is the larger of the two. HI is 0.087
